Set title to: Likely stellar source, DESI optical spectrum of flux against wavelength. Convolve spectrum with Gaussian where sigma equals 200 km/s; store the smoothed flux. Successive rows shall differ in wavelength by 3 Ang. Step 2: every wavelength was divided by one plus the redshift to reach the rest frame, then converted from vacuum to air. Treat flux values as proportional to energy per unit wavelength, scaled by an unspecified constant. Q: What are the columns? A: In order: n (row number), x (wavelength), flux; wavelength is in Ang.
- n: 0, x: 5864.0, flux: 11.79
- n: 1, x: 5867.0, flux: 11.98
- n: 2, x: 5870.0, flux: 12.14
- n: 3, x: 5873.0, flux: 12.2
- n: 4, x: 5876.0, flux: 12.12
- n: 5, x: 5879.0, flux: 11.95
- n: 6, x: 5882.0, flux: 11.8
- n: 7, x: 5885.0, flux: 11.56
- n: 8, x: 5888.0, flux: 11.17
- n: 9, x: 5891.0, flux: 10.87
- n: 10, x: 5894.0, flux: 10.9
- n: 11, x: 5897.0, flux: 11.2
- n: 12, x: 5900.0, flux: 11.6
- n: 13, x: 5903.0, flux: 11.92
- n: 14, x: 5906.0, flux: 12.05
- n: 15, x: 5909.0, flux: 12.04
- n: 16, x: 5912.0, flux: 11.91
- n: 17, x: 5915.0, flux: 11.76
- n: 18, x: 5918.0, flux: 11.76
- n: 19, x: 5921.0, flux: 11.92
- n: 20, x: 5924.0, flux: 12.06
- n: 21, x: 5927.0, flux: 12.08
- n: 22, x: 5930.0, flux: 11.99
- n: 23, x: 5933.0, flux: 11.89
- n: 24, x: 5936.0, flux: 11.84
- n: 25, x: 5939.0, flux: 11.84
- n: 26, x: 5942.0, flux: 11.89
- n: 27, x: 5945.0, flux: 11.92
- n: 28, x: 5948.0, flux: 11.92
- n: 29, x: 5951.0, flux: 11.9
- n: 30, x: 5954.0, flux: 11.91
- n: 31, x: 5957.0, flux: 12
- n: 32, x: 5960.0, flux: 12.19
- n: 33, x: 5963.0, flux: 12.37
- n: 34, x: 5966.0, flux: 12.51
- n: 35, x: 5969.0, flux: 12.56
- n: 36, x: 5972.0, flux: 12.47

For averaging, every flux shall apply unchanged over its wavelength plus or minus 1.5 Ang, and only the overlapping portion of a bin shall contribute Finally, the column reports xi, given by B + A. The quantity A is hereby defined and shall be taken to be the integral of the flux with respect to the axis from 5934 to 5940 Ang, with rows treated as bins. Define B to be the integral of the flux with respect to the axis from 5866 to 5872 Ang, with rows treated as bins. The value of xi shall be 144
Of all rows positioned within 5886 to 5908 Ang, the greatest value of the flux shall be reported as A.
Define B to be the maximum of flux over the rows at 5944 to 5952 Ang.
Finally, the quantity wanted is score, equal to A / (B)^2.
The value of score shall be 0.0848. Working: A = 12.05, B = 11.92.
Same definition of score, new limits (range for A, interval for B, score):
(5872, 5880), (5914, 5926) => 0.0839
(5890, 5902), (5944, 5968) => 0.0741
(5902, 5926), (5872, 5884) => 0.0810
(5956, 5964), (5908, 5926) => 0.0851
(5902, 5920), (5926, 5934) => 0.0826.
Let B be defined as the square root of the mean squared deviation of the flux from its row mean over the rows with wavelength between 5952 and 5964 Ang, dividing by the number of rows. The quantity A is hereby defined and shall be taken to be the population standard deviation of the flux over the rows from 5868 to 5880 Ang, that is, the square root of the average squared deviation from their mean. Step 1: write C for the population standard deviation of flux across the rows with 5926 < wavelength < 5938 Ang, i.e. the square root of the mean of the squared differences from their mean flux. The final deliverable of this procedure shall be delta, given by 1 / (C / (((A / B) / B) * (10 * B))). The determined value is 57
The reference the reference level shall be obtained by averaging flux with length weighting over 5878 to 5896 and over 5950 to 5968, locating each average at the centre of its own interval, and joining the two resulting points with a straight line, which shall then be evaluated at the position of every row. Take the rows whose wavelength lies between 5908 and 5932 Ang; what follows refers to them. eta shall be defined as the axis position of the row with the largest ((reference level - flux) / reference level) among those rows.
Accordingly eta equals 5918.0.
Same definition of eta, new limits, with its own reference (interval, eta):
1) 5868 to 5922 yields 5894.0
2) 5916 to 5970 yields 5954.0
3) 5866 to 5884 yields 5882.0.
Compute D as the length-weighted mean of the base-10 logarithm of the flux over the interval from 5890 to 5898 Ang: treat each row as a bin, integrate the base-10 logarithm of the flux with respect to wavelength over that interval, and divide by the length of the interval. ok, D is 1.04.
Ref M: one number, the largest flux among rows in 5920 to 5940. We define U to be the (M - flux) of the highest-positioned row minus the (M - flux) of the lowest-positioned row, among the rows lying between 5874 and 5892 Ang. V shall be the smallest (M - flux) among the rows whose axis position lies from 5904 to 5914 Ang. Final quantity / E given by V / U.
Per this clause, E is 0.0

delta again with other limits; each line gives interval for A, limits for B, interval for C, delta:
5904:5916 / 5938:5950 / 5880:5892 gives 101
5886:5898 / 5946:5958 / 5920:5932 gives 604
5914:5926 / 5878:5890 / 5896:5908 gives 13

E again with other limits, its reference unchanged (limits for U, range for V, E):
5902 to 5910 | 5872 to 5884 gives 1.0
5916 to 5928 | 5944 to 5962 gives 0.3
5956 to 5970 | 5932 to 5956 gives -0.3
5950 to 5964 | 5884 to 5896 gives -1.1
